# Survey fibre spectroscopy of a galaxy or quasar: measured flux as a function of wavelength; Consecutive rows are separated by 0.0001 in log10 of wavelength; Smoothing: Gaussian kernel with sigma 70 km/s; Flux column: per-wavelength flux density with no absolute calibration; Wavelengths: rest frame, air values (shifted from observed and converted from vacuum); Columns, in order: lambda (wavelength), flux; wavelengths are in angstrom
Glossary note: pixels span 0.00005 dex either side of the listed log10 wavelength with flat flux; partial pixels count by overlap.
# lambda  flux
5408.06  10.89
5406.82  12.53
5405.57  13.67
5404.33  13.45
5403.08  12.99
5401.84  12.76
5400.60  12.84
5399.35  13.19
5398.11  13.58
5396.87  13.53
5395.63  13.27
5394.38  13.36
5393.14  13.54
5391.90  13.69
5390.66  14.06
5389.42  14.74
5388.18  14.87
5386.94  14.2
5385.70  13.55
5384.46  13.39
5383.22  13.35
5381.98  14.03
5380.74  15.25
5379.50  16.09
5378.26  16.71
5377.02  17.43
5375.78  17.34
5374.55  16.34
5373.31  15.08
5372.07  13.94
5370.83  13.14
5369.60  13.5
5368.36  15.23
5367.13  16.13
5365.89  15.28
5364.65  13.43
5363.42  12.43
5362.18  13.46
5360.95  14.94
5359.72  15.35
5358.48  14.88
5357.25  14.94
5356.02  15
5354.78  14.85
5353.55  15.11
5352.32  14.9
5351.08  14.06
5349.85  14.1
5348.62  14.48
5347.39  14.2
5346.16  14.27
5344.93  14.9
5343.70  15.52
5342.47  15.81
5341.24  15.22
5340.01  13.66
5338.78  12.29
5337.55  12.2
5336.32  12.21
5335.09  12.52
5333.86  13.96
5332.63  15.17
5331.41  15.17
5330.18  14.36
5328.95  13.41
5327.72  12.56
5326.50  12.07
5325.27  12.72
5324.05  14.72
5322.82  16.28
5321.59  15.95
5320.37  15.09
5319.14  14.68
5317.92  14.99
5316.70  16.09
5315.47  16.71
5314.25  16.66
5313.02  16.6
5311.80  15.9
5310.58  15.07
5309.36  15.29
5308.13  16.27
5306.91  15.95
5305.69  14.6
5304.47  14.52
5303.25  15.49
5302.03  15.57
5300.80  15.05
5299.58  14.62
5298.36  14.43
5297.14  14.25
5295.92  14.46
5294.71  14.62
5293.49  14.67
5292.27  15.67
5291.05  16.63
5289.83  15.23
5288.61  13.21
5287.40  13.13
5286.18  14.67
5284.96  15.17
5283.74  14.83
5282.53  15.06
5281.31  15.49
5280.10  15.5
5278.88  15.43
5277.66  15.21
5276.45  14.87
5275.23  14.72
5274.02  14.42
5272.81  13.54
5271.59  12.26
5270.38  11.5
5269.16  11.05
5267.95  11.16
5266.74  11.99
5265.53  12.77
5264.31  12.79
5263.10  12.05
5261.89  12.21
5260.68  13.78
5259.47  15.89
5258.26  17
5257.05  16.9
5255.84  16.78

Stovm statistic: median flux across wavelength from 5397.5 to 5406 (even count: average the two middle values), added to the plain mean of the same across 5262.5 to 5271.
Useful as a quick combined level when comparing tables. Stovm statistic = 25.1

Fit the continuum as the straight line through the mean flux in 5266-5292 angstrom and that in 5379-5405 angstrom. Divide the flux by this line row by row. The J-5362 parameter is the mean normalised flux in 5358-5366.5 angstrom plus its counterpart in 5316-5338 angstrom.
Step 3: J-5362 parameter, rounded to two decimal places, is 2.04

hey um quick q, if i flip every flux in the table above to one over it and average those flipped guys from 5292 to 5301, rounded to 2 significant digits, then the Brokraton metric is 0.068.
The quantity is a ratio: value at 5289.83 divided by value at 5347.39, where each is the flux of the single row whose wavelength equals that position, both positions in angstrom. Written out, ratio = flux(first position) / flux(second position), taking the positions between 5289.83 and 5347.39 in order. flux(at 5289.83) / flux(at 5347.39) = 1.07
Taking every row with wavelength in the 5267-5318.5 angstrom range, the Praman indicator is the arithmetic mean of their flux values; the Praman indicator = 14.8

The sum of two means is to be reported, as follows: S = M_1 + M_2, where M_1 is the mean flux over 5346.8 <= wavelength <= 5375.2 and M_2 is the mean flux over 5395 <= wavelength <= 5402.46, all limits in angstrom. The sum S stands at 27.8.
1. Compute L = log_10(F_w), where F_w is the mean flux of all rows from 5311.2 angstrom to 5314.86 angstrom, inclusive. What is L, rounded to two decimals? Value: 1.21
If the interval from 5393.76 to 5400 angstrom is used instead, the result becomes 1.13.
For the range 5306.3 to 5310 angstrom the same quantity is 1.20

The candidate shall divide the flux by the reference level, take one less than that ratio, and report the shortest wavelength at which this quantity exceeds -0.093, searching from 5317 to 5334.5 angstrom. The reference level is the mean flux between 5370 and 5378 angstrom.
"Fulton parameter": 5317.92 angstrom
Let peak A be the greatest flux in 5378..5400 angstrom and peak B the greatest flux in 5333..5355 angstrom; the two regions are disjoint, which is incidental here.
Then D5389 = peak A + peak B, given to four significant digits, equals 32.52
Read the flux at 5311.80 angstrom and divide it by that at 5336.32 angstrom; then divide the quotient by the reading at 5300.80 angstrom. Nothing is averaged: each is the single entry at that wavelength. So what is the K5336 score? 0.087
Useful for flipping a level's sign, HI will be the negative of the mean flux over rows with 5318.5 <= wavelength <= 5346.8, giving -14.1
